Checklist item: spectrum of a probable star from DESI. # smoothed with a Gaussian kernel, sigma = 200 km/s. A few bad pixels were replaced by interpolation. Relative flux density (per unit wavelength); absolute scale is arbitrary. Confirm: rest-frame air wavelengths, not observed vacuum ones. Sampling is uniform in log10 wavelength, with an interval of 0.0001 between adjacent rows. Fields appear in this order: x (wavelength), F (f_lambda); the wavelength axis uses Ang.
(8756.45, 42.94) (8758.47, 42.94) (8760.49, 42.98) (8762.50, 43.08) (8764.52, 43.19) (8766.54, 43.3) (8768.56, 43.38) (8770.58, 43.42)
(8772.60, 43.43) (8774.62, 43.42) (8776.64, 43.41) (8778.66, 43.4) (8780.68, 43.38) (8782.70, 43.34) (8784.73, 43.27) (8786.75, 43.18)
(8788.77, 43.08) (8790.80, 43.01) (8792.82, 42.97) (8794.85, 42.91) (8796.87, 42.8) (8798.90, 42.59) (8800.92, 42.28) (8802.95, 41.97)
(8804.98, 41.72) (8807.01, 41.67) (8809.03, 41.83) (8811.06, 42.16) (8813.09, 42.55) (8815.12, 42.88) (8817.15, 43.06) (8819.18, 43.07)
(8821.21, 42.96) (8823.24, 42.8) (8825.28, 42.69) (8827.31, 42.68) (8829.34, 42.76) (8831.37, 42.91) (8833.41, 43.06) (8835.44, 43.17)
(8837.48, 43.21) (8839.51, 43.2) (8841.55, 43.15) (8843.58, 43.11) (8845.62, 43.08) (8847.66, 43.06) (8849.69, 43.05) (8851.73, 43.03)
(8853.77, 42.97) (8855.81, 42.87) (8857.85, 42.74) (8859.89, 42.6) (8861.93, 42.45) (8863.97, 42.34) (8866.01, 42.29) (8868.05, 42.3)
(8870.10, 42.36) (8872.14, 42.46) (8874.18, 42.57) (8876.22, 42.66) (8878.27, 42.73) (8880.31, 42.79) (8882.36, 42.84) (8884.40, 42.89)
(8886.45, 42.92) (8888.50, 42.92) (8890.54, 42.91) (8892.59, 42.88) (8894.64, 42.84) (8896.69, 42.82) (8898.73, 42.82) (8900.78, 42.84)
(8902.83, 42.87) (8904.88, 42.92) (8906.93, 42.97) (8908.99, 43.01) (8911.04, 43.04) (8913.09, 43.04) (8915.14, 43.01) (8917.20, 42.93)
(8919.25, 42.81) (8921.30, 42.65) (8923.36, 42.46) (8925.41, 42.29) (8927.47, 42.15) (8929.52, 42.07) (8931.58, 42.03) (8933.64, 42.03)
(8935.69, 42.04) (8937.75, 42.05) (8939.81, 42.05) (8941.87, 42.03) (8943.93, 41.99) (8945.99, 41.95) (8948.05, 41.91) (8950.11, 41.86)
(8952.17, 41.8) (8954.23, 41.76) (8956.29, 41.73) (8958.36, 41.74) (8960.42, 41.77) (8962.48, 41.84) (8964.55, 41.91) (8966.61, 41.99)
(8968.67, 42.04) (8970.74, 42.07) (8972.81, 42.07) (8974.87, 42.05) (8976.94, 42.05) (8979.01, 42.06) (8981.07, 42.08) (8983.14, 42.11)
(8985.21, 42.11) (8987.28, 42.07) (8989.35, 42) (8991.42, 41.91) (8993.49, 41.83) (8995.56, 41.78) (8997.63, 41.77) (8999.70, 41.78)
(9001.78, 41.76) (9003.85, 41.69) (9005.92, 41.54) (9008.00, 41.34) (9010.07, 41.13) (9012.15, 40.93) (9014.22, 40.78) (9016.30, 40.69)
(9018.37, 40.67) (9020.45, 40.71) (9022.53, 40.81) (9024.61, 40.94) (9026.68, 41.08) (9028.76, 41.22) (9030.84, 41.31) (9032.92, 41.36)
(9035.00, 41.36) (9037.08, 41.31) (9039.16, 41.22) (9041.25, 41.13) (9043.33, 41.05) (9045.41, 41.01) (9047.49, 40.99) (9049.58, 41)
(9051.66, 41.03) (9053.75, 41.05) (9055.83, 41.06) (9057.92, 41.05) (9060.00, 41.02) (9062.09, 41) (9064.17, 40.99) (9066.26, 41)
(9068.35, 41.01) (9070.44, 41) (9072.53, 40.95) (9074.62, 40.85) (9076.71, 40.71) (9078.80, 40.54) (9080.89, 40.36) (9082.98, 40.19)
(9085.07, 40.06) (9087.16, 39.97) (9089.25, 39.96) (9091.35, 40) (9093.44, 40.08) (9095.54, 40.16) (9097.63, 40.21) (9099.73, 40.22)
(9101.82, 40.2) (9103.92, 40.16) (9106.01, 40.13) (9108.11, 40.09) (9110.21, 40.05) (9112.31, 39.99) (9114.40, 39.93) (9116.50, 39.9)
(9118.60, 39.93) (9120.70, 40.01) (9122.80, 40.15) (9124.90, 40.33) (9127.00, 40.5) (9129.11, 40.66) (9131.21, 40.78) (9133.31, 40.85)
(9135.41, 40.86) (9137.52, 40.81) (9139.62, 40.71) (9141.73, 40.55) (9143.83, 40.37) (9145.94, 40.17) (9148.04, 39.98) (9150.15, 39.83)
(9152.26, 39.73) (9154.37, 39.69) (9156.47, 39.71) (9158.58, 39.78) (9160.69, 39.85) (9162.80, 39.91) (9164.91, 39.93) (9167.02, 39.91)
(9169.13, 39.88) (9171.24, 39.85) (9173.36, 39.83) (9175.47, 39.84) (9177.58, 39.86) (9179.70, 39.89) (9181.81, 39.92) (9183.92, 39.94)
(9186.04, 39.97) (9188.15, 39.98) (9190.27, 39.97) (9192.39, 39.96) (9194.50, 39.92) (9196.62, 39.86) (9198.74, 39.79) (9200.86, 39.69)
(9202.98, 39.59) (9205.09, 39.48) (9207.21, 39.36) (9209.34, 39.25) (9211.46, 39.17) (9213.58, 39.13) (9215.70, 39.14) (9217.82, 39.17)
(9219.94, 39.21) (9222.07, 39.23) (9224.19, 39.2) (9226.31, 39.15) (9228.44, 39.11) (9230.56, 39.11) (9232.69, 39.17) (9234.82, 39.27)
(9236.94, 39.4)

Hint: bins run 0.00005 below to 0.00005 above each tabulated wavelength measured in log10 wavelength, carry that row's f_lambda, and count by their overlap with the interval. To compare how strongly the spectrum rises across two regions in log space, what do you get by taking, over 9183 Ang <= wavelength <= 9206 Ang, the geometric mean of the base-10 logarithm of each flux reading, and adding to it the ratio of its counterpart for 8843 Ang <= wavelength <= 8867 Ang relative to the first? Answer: 2.62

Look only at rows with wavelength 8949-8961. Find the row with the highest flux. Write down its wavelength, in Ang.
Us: 8950.11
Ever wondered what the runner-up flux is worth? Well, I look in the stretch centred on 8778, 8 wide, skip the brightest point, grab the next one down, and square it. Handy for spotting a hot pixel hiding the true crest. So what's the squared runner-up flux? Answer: 1884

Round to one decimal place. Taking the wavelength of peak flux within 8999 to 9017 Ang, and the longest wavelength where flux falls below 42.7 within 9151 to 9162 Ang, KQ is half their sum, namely 9080.2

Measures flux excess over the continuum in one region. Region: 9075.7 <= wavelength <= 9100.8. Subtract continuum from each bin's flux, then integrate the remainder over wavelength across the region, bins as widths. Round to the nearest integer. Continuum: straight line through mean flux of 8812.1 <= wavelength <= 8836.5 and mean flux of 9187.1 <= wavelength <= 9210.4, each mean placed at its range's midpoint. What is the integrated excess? -11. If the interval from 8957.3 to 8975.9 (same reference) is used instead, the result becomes 5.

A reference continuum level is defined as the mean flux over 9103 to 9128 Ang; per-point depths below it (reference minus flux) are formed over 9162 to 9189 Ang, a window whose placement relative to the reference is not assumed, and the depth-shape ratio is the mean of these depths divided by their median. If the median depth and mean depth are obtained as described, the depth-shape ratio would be 1.05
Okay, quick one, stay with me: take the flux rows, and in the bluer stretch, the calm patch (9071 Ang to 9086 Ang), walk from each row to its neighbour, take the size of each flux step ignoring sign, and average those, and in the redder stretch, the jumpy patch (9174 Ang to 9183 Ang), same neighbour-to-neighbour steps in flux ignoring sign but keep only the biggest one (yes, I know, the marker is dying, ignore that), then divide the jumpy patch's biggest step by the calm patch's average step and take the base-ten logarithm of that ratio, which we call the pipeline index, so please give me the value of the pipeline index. -0.7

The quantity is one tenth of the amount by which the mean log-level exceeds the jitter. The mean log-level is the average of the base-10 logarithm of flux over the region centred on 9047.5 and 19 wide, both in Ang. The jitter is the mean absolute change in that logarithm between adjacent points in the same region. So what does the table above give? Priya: 0.161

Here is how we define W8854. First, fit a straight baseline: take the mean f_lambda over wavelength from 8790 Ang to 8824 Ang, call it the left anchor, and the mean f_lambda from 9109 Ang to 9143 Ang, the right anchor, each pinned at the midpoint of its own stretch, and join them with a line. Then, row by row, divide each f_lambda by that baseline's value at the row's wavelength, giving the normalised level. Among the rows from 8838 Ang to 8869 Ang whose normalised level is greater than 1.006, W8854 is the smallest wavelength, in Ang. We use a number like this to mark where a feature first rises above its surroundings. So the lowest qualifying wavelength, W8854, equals 8839.51 Ang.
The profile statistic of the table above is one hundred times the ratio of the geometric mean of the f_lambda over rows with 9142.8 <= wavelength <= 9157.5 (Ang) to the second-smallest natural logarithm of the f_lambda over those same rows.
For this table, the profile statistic 1084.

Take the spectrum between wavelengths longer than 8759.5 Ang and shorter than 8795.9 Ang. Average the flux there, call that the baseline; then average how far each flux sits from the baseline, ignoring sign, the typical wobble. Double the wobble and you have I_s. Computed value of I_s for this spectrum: 0.32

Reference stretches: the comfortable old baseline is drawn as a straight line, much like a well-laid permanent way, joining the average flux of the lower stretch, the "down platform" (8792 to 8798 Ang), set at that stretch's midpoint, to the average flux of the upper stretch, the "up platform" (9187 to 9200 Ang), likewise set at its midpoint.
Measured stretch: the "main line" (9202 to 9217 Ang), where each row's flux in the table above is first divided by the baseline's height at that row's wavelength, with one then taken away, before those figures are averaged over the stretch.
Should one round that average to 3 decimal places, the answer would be -0.012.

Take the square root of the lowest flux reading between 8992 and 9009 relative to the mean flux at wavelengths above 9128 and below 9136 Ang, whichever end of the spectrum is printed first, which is 1.007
